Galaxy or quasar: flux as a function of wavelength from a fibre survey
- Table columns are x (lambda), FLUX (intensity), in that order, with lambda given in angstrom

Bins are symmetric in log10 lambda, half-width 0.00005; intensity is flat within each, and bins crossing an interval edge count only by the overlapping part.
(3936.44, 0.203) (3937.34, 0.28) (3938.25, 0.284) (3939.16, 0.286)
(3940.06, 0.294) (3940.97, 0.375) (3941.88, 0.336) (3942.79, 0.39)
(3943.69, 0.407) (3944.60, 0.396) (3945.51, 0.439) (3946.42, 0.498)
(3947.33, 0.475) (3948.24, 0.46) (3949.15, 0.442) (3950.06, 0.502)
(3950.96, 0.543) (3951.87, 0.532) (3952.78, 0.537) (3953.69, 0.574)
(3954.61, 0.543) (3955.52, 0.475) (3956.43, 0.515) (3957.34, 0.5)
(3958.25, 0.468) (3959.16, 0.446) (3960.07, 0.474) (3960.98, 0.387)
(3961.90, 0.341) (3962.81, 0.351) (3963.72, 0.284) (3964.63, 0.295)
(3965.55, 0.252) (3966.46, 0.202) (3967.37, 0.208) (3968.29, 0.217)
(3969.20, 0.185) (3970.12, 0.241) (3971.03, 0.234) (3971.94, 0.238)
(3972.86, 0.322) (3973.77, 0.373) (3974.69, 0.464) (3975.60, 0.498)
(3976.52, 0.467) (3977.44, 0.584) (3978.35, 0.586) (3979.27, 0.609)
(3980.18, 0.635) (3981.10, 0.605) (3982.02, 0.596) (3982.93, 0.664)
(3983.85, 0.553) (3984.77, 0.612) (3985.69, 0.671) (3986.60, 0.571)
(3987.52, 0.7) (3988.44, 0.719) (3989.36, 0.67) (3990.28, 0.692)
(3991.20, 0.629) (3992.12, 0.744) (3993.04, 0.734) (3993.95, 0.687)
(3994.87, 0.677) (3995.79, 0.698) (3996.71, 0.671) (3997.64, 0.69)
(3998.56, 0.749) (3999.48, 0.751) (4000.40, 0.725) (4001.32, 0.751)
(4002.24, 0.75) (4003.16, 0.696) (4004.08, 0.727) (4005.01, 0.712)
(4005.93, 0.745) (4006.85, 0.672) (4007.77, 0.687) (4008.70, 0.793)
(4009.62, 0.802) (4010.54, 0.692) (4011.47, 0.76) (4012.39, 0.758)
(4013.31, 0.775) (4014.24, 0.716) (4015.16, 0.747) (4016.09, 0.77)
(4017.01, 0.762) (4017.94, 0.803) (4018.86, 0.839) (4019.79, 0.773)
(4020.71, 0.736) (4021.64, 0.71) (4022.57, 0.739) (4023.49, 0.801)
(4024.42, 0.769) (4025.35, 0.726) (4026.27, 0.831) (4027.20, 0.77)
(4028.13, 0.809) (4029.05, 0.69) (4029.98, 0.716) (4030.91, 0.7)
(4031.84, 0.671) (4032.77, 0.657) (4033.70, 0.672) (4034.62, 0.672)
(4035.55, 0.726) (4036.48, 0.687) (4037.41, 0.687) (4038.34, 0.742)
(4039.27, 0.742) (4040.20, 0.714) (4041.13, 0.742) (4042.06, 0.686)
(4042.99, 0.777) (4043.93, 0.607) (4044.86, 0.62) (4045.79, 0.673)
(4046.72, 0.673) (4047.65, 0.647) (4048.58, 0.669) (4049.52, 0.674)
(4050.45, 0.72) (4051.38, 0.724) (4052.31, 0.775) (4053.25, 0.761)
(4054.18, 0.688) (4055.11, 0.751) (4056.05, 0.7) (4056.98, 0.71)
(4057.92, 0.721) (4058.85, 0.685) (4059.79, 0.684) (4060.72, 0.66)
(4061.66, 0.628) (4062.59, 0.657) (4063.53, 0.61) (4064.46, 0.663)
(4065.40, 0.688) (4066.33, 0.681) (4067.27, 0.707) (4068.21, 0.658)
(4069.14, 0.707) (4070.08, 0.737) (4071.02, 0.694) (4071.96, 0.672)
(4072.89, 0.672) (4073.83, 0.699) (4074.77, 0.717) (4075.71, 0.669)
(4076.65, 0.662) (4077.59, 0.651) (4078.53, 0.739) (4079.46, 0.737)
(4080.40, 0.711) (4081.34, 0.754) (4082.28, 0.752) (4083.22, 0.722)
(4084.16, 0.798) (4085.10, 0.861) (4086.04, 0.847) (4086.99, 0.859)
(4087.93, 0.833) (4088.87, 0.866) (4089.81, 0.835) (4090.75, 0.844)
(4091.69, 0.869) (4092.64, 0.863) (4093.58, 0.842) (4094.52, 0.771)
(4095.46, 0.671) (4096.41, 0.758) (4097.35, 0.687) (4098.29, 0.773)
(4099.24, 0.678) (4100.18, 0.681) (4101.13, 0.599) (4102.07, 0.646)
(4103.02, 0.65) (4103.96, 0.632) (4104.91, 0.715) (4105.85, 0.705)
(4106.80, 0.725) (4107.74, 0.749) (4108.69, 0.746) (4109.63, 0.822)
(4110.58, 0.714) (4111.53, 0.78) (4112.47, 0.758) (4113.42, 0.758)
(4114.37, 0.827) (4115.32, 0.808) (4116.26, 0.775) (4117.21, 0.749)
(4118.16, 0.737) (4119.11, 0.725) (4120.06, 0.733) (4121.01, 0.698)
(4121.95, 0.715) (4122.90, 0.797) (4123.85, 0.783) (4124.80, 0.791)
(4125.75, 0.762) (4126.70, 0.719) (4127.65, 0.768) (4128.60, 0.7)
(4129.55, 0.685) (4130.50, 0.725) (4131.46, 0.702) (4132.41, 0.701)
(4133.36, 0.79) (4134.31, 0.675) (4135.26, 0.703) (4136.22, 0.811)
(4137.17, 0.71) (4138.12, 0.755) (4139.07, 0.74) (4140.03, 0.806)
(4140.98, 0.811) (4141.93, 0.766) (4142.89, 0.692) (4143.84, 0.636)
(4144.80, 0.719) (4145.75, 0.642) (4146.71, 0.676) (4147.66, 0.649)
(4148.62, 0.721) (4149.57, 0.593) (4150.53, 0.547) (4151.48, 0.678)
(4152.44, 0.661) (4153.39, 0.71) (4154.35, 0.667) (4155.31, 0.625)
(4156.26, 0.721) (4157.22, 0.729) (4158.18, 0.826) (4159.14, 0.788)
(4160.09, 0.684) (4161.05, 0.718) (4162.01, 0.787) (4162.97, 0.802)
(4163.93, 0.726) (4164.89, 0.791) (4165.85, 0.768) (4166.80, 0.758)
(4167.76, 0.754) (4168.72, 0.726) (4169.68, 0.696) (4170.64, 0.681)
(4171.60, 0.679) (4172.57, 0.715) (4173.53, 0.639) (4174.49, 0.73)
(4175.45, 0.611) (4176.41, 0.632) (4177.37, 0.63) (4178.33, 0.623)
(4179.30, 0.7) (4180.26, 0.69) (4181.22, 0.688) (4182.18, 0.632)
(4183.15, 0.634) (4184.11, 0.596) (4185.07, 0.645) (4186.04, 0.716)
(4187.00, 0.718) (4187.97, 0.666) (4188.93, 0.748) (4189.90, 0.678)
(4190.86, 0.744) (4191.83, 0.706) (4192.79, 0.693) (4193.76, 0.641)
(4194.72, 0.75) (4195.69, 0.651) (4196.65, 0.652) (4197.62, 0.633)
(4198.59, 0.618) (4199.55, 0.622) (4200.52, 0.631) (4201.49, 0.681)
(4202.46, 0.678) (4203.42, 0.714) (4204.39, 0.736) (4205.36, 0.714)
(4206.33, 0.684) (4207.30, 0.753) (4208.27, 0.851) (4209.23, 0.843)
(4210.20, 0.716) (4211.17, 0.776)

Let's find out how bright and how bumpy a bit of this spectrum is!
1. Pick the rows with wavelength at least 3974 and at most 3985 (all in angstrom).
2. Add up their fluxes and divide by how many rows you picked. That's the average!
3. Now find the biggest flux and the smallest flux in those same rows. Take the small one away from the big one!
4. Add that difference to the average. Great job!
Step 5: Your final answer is 0.77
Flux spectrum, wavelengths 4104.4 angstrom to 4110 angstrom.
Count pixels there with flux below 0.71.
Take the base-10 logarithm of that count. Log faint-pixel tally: 0.0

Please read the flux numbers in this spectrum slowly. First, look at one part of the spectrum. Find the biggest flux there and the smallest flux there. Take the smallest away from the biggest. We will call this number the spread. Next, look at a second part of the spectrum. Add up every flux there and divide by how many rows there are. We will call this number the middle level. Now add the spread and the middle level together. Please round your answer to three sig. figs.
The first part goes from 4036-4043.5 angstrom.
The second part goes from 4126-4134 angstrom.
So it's 0.815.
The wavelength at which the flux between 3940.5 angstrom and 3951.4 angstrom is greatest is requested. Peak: 3950.96 angstrom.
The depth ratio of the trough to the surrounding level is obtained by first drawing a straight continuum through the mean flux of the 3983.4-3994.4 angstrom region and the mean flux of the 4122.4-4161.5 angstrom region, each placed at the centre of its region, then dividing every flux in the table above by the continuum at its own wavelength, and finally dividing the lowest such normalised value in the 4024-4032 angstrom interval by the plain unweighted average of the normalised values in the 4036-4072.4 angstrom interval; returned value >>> 0.979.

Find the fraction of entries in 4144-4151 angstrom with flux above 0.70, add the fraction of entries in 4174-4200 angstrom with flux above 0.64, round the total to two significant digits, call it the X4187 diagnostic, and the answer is 0.92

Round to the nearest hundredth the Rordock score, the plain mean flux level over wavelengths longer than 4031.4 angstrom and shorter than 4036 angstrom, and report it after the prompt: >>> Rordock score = 0.68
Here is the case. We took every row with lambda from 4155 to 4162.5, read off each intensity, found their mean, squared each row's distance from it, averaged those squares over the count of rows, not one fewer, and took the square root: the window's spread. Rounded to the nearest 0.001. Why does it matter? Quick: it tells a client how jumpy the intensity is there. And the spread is 0.060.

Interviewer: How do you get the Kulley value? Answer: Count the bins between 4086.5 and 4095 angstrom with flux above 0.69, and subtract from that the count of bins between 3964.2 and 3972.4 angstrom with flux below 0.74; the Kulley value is 0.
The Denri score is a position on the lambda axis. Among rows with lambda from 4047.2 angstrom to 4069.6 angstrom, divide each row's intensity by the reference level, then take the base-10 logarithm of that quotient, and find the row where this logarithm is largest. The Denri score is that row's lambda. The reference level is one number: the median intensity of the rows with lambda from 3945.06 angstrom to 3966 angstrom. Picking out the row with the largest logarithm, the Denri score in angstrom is 4052.31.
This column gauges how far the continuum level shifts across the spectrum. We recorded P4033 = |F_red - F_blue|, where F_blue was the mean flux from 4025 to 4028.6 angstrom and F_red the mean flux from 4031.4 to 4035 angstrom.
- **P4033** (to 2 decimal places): 0.12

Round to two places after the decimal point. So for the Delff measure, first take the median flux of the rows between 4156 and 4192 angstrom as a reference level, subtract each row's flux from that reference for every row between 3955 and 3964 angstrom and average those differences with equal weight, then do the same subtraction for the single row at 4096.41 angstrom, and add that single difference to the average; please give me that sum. 0.24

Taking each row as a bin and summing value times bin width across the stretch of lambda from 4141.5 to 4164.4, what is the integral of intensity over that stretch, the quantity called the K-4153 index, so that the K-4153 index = 16.0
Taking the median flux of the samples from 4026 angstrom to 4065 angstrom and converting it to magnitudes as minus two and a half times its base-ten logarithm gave 0.41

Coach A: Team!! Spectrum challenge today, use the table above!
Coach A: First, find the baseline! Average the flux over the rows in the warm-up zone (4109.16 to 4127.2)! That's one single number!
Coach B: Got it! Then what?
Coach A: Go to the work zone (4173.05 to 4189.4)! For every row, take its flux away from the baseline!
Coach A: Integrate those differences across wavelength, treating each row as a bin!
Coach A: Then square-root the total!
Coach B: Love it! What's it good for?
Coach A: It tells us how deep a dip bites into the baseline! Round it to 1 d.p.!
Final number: 1.3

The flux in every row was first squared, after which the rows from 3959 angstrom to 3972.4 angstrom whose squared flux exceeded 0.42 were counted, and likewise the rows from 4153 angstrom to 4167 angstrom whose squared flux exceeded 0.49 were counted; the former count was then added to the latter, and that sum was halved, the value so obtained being 6.0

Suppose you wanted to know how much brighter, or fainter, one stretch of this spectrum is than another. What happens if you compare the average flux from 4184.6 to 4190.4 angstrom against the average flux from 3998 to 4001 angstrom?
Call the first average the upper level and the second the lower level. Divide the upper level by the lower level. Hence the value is 0.94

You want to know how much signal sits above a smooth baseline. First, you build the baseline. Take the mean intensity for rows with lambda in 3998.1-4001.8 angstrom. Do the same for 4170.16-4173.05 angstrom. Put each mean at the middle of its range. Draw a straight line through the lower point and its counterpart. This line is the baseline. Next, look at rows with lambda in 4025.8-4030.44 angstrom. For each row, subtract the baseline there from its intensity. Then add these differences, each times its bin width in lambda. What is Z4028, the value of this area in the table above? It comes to 0.13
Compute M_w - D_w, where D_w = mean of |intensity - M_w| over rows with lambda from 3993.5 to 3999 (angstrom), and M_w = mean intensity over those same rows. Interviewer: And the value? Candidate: 0.68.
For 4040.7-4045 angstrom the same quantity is 0.63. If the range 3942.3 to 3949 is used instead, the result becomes 0.40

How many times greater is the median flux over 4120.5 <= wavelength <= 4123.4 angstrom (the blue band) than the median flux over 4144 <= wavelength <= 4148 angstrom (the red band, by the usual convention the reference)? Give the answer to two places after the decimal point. 1.08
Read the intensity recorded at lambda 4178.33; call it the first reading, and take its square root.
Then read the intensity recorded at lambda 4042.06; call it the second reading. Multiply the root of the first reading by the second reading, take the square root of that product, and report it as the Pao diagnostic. 0.736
